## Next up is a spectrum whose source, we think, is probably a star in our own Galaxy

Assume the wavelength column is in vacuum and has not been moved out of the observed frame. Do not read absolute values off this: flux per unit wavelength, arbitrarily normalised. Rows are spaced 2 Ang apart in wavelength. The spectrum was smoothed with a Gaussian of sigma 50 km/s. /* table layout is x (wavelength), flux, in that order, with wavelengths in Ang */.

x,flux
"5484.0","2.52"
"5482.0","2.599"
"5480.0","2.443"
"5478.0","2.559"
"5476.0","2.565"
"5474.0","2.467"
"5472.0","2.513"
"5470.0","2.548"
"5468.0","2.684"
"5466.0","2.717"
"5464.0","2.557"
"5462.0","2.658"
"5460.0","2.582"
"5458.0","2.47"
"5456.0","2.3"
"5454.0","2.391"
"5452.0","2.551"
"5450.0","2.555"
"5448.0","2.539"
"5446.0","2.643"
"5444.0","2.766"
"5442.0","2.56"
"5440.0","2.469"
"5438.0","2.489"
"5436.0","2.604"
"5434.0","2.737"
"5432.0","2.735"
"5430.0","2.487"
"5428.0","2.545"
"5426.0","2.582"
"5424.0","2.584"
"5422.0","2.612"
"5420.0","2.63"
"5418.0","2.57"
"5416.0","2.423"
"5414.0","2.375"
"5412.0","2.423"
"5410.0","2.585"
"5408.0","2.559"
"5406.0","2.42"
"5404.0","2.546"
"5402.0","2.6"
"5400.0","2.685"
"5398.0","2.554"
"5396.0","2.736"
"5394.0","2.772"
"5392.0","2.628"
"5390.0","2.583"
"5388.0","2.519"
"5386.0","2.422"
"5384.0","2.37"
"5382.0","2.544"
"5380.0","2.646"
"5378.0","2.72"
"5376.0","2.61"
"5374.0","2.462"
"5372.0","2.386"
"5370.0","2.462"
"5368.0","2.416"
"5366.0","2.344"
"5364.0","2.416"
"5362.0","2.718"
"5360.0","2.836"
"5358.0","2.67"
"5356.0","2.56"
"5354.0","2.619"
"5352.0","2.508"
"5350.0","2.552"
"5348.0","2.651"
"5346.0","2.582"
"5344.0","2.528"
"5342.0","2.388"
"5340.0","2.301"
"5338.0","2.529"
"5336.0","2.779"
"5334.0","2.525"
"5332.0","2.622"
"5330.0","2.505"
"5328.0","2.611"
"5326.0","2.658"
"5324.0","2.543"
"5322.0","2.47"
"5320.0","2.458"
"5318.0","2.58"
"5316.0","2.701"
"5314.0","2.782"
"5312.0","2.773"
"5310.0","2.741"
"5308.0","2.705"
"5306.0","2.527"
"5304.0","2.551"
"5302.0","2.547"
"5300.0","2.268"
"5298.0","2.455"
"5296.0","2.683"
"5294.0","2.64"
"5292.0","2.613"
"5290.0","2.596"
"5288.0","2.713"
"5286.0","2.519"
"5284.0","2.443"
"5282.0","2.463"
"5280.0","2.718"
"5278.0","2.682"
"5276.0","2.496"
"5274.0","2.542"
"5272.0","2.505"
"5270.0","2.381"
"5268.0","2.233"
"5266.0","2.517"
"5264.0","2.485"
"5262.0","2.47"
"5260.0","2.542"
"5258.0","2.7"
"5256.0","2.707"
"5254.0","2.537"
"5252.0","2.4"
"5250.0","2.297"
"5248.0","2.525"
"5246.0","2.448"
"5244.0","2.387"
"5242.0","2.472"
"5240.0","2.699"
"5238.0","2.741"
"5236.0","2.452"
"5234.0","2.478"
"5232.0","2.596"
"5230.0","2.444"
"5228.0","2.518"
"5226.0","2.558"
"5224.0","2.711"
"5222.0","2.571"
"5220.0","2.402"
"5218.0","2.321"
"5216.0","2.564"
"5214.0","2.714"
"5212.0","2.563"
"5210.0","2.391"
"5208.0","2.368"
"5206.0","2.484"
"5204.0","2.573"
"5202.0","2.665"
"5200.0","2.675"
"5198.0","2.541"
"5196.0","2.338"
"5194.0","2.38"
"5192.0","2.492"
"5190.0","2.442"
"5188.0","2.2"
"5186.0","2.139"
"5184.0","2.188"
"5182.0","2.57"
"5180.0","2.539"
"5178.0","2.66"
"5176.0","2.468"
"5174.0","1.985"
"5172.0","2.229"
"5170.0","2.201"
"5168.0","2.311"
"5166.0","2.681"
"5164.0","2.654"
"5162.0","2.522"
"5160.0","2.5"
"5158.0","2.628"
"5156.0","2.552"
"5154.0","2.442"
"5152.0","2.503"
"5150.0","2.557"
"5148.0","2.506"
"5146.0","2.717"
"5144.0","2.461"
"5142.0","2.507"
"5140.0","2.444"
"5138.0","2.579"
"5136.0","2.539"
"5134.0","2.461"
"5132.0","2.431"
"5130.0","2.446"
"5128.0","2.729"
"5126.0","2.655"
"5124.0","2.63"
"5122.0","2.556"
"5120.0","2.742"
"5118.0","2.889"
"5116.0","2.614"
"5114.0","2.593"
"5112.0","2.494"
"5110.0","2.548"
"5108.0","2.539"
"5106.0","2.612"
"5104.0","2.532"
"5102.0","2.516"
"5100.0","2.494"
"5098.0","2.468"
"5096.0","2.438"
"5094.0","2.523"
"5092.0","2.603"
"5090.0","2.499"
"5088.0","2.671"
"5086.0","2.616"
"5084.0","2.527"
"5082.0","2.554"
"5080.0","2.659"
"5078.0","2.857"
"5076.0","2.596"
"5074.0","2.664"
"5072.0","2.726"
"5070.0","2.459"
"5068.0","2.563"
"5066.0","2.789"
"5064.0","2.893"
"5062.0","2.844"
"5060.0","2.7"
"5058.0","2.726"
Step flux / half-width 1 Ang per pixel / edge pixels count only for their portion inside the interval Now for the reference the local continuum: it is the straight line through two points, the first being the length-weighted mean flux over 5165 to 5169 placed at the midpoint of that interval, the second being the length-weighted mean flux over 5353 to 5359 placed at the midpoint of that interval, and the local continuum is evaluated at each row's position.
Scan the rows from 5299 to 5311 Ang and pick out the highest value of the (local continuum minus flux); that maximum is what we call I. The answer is 0.31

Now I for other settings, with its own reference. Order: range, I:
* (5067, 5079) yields -0.02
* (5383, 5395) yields 0.26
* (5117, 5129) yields -0.09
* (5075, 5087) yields -0.08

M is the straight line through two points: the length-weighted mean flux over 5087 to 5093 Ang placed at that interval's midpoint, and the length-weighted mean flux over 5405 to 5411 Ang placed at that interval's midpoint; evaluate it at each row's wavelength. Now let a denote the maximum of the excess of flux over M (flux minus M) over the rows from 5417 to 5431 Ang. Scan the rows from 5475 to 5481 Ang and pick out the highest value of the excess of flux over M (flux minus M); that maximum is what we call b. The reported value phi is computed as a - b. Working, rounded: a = 0.111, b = 0.06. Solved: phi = 0.05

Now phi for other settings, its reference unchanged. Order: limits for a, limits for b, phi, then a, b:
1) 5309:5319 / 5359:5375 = -0.06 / 0.240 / 0.30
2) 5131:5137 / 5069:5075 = -0.17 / -0.042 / 0.13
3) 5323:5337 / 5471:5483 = 0.15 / 0.242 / 0.09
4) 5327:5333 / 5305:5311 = -0.11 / 0.084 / 0.20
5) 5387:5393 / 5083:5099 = 0.02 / 0.103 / 0.08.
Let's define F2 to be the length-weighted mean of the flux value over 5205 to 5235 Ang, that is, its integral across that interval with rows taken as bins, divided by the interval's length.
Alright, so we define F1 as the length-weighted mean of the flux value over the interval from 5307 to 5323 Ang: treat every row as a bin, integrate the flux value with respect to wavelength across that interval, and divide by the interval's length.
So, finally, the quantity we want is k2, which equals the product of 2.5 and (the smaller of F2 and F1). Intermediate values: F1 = 2.65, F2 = 2.51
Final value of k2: 6.28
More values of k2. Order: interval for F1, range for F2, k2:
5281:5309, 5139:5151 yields 6.33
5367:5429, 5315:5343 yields 6.37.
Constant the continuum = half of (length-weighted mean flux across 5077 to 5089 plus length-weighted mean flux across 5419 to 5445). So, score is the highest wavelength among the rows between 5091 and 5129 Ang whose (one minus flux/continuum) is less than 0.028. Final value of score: 5128.0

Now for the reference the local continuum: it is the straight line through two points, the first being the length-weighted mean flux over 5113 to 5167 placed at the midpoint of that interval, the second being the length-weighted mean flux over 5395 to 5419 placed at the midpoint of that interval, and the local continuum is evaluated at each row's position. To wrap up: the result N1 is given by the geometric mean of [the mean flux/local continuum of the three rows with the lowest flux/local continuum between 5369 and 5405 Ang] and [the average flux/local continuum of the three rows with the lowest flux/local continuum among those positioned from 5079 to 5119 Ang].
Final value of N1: 0.948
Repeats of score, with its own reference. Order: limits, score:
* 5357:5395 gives 5394.0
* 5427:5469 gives 5468.0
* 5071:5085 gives 5082.0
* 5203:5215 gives 5214.0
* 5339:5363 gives 5362.0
